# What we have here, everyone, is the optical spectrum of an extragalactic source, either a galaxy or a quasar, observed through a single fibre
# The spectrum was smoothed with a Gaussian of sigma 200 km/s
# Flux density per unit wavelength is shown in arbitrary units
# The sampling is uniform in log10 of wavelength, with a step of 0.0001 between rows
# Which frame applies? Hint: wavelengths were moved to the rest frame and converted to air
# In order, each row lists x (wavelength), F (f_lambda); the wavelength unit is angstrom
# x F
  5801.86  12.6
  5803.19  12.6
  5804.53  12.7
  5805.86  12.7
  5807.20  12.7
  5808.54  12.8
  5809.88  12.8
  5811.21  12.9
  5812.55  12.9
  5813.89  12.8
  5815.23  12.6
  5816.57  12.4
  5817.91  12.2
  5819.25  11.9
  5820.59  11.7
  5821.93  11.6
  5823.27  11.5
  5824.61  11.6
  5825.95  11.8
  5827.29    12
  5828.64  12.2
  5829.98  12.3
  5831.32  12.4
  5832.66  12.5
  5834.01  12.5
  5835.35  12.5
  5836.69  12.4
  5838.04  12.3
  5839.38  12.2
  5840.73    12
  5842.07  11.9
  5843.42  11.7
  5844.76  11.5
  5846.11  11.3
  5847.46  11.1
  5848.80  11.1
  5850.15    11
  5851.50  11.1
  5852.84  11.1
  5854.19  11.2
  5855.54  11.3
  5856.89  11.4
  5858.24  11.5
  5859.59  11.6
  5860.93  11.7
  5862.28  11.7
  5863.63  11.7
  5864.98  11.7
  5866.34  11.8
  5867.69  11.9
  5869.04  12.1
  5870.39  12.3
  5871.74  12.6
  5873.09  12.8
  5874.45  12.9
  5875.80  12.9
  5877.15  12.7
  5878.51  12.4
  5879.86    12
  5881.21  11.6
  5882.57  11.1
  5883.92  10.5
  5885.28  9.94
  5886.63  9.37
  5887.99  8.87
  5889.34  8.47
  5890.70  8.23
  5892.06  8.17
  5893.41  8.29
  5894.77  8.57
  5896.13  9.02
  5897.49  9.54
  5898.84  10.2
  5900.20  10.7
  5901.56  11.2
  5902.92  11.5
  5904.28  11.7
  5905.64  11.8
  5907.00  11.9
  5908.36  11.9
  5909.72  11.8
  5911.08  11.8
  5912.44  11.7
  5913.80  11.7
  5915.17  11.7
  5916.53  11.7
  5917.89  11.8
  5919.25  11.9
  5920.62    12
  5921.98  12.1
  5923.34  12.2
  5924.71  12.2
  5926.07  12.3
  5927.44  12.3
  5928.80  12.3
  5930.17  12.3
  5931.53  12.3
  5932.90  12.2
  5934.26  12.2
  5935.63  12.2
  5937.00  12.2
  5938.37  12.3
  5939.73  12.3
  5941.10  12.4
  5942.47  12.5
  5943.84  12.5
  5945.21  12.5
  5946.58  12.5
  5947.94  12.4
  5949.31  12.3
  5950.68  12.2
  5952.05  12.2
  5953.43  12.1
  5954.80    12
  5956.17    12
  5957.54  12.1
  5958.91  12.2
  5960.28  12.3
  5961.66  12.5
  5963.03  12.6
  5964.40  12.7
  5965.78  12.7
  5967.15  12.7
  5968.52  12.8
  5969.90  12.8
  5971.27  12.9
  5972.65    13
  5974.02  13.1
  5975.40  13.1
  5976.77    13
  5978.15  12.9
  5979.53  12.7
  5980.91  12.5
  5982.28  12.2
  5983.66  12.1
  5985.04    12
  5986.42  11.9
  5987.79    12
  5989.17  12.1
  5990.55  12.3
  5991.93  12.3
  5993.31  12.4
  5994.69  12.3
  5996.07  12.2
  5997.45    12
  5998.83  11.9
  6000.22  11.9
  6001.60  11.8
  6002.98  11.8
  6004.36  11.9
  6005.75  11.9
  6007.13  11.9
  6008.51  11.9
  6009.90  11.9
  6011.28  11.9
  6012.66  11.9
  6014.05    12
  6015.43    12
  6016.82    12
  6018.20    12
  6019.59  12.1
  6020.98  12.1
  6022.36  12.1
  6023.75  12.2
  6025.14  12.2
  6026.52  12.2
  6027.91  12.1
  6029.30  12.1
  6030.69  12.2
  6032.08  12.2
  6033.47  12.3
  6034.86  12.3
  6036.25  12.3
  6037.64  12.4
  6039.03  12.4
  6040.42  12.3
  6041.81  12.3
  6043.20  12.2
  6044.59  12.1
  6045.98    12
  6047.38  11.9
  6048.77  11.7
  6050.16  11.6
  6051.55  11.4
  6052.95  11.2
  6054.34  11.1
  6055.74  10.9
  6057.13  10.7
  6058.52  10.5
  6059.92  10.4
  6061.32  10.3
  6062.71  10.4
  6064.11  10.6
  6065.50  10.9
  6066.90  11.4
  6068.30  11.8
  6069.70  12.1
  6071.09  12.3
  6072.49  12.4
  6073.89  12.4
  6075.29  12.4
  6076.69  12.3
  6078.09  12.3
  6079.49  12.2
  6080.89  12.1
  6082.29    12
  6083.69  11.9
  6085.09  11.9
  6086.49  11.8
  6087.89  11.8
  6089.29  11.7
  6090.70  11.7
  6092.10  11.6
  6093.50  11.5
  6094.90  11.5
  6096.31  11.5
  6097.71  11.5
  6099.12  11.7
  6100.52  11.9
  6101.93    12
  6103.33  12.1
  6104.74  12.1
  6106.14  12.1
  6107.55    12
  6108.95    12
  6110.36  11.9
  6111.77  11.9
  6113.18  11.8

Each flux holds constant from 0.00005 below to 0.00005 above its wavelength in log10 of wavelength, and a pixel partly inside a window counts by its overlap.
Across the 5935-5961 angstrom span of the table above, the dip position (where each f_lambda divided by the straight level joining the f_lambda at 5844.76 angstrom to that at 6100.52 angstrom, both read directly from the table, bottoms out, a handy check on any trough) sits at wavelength 5956.17 angstrom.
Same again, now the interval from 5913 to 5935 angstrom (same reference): 5916.53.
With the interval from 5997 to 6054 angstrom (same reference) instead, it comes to 6052.95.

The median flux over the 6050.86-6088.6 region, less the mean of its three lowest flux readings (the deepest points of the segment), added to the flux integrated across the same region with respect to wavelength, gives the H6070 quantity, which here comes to 437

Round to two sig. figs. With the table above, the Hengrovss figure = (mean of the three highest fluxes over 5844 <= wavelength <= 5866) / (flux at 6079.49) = 0.96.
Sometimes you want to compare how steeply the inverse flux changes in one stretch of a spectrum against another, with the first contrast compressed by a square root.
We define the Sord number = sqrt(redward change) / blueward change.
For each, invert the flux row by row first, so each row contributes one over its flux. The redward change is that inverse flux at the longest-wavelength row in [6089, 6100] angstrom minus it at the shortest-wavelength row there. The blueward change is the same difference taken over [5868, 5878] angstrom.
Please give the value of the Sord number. 0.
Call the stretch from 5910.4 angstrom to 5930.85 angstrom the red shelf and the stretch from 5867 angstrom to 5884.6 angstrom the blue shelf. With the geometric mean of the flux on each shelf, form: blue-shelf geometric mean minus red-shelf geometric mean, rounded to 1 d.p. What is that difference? 0.1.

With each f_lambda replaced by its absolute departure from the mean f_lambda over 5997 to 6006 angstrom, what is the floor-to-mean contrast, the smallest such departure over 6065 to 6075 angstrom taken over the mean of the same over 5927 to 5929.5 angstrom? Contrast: 0.2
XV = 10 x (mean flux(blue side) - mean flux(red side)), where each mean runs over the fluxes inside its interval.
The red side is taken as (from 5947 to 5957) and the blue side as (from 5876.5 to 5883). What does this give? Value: -2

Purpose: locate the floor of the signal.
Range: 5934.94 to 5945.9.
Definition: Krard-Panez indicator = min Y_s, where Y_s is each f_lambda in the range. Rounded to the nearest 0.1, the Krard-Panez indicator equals 12.2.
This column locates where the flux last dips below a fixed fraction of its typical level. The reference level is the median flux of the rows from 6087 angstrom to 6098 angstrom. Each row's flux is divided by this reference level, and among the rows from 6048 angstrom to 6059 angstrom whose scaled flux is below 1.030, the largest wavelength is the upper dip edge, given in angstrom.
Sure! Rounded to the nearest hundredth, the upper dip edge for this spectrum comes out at 6058.52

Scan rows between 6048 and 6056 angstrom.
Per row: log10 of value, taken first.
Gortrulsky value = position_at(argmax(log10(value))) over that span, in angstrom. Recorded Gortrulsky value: 6048.77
